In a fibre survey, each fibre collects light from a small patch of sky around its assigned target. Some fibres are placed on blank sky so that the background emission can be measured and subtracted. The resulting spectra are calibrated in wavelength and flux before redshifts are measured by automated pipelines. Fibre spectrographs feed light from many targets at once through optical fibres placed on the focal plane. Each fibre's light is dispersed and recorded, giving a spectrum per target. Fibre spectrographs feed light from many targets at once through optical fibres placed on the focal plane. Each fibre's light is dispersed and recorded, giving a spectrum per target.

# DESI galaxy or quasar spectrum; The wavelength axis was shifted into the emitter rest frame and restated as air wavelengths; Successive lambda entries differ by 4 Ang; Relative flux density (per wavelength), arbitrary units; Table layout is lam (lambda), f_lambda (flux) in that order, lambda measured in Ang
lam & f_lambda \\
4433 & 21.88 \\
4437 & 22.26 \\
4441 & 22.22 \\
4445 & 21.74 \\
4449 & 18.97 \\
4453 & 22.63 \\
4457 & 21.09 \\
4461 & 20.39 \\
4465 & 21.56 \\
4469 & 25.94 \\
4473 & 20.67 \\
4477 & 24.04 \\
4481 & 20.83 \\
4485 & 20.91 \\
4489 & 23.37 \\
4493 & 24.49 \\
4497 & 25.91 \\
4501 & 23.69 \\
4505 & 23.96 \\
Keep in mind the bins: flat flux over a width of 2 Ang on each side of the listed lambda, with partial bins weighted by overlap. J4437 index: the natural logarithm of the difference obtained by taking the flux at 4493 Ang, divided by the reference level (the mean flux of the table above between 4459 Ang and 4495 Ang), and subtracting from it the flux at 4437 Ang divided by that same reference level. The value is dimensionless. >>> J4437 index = -2.3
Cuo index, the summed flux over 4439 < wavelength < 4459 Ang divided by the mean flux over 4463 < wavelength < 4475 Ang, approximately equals 5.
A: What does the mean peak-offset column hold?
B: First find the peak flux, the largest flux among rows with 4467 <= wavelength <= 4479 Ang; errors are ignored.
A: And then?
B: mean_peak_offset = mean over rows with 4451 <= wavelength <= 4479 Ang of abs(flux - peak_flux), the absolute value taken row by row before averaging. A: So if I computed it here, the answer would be 3.61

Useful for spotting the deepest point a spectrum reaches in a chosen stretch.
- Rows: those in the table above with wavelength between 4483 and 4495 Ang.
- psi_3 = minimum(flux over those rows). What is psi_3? 20.91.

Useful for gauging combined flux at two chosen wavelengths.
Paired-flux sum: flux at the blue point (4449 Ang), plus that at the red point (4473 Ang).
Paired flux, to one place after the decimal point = 39.6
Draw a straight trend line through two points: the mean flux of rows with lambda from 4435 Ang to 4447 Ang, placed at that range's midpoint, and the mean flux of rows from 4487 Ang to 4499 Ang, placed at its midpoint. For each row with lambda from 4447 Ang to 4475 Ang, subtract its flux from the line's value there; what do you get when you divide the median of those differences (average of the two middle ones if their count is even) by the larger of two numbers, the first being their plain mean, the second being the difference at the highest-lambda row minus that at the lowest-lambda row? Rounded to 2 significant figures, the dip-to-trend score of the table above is 1.2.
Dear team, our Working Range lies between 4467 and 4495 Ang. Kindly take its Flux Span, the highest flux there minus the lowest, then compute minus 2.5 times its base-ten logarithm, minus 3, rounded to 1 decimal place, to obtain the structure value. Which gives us -4.8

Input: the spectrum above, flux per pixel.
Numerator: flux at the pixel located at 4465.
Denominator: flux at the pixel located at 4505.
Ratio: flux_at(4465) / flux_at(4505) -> 0.90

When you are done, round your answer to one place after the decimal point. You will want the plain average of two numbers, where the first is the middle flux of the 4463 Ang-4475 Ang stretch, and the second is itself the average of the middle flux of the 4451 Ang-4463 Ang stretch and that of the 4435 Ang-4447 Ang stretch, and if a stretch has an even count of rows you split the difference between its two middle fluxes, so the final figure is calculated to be 21.6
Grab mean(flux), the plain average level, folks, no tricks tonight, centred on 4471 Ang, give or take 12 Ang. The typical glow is 22.2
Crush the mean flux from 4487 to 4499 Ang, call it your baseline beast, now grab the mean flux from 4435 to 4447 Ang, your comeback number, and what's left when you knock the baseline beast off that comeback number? -3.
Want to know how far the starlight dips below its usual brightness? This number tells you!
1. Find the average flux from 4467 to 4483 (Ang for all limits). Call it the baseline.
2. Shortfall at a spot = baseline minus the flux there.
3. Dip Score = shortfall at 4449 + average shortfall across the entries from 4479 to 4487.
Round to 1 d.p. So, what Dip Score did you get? 5.9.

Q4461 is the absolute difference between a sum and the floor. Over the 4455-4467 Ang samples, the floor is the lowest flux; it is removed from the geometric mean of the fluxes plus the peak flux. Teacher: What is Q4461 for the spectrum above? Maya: 22.2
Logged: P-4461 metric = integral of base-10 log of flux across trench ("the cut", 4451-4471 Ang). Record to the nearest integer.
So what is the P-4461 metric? 27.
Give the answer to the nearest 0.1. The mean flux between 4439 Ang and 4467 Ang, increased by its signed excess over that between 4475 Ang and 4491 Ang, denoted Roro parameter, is 20.2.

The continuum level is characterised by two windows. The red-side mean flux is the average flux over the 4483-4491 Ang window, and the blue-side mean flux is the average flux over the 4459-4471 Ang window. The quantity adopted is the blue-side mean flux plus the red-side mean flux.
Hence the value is 44.8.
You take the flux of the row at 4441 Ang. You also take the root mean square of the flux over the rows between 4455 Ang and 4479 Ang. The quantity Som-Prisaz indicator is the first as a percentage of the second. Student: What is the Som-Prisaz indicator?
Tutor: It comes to 99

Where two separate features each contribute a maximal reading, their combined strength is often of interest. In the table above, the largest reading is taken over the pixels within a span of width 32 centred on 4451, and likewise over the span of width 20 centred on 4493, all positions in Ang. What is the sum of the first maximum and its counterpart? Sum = 48.5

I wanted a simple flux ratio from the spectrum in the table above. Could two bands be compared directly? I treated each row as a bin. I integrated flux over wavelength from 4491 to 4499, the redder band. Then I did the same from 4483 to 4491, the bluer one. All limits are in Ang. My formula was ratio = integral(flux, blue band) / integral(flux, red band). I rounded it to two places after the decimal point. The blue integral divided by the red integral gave 0.88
